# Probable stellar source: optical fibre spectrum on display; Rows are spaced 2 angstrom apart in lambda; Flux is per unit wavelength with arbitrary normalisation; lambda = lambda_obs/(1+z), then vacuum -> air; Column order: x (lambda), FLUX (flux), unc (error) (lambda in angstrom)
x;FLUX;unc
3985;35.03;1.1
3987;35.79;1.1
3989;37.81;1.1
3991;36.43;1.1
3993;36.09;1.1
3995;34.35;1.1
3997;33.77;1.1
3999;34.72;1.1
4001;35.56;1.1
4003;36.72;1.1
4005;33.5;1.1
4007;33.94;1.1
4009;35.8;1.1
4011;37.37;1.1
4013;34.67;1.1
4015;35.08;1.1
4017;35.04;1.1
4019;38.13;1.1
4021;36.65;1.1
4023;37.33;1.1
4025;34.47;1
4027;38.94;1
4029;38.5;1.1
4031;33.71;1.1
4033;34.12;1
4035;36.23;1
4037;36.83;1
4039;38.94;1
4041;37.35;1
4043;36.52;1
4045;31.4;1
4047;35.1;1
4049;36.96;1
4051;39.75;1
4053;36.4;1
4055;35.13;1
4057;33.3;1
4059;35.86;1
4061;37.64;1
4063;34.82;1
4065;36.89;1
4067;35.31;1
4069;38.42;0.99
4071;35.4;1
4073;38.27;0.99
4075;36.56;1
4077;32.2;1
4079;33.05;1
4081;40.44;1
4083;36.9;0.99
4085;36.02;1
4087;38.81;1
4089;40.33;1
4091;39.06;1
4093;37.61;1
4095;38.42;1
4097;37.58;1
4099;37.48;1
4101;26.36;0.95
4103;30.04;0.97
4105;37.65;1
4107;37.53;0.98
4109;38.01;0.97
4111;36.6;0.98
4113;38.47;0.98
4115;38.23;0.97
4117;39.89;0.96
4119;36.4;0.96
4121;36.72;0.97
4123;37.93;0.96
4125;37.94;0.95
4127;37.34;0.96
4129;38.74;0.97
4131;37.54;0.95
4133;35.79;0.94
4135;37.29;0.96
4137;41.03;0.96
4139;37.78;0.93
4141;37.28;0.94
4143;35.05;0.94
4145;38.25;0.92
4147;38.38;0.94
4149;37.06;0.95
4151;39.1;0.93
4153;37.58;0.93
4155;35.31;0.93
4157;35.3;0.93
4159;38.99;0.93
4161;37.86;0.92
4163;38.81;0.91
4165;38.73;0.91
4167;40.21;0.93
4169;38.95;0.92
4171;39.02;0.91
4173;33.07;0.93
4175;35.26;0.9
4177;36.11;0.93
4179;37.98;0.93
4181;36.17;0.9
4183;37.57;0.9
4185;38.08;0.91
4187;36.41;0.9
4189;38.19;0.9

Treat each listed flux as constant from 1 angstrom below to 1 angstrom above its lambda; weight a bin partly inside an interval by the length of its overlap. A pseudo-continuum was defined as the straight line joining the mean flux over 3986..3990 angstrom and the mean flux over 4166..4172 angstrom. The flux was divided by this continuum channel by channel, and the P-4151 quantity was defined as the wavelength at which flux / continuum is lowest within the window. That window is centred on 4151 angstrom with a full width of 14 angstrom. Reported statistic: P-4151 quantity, 4157 angstrom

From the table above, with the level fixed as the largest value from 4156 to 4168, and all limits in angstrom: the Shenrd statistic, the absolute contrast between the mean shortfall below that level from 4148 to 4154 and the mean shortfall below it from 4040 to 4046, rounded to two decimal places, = 2.82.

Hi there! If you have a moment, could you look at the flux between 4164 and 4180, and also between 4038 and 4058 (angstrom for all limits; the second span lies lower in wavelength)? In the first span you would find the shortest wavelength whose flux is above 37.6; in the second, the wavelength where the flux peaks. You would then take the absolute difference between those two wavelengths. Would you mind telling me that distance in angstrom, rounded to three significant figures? 114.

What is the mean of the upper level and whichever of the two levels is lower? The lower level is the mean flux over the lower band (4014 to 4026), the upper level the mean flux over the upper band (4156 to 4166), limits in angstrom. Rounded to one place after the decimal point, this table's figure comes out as 37.0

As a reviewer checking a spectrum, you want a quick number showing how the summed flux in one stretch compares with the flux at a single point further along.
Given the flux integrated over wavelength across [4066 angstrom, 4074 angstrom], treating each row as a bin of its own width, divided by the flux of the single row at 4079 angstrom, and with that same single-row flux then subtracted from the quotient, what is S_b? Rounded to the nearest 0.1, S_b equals -24.1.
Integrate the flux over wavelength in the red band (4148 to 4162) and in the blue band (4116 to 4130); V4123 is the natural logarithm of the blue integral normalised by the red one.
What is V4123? 0.014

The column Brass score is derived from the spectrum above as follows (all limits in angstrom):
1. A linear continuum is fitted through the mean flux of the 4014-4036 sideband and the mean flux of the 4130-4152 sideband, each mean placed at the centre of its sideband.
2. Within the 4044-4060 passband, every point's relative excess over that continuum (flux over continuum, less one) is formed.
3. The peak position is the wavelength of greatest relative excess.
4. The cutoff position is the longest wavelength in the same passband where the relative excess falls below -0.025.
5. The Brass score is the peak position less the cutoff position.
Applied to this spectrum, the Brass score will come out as -6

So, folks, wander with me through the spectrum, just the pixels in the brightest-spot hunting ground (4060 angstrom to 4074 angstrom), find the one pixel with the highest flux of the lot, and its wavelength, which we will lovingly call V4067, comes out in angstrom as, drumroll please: 4069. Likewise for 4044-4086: 4081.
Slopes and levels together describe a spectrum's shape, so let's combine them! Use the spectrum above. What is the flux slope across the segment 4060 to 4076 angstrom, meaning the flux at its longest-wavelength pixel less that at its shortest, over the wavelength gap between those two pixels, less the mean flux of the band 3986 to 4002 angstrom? -35.6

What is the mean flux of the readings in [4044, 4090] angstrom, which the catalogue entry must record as 36.3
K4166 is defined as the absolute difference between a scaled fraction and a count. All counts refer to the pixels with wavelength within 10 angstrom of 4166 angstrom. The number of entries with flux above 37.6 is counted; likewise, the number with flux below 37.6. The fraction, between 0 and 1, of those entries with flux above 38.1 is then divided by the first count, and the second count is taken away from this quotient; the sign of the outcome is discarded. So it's 2.9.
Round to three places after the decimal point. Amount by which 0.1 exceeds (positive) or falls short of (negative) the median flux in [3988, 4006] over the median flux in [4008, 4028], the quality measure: -0.882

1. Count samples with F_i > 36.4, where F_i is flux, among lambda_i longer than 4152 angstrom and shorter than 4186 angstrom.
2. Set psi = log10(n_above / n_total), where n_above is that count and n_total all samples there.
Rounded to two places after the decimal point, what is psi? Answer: -0.19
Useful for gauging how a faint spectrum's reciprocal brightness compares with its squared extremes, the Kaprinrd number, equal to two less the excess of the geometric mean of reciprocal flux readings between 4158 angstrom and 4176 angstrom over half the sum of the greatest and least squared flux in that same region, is 1357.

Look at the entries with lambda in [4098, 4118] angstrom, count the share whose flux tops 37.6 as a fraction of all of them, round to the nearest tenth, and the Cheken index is 0.5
